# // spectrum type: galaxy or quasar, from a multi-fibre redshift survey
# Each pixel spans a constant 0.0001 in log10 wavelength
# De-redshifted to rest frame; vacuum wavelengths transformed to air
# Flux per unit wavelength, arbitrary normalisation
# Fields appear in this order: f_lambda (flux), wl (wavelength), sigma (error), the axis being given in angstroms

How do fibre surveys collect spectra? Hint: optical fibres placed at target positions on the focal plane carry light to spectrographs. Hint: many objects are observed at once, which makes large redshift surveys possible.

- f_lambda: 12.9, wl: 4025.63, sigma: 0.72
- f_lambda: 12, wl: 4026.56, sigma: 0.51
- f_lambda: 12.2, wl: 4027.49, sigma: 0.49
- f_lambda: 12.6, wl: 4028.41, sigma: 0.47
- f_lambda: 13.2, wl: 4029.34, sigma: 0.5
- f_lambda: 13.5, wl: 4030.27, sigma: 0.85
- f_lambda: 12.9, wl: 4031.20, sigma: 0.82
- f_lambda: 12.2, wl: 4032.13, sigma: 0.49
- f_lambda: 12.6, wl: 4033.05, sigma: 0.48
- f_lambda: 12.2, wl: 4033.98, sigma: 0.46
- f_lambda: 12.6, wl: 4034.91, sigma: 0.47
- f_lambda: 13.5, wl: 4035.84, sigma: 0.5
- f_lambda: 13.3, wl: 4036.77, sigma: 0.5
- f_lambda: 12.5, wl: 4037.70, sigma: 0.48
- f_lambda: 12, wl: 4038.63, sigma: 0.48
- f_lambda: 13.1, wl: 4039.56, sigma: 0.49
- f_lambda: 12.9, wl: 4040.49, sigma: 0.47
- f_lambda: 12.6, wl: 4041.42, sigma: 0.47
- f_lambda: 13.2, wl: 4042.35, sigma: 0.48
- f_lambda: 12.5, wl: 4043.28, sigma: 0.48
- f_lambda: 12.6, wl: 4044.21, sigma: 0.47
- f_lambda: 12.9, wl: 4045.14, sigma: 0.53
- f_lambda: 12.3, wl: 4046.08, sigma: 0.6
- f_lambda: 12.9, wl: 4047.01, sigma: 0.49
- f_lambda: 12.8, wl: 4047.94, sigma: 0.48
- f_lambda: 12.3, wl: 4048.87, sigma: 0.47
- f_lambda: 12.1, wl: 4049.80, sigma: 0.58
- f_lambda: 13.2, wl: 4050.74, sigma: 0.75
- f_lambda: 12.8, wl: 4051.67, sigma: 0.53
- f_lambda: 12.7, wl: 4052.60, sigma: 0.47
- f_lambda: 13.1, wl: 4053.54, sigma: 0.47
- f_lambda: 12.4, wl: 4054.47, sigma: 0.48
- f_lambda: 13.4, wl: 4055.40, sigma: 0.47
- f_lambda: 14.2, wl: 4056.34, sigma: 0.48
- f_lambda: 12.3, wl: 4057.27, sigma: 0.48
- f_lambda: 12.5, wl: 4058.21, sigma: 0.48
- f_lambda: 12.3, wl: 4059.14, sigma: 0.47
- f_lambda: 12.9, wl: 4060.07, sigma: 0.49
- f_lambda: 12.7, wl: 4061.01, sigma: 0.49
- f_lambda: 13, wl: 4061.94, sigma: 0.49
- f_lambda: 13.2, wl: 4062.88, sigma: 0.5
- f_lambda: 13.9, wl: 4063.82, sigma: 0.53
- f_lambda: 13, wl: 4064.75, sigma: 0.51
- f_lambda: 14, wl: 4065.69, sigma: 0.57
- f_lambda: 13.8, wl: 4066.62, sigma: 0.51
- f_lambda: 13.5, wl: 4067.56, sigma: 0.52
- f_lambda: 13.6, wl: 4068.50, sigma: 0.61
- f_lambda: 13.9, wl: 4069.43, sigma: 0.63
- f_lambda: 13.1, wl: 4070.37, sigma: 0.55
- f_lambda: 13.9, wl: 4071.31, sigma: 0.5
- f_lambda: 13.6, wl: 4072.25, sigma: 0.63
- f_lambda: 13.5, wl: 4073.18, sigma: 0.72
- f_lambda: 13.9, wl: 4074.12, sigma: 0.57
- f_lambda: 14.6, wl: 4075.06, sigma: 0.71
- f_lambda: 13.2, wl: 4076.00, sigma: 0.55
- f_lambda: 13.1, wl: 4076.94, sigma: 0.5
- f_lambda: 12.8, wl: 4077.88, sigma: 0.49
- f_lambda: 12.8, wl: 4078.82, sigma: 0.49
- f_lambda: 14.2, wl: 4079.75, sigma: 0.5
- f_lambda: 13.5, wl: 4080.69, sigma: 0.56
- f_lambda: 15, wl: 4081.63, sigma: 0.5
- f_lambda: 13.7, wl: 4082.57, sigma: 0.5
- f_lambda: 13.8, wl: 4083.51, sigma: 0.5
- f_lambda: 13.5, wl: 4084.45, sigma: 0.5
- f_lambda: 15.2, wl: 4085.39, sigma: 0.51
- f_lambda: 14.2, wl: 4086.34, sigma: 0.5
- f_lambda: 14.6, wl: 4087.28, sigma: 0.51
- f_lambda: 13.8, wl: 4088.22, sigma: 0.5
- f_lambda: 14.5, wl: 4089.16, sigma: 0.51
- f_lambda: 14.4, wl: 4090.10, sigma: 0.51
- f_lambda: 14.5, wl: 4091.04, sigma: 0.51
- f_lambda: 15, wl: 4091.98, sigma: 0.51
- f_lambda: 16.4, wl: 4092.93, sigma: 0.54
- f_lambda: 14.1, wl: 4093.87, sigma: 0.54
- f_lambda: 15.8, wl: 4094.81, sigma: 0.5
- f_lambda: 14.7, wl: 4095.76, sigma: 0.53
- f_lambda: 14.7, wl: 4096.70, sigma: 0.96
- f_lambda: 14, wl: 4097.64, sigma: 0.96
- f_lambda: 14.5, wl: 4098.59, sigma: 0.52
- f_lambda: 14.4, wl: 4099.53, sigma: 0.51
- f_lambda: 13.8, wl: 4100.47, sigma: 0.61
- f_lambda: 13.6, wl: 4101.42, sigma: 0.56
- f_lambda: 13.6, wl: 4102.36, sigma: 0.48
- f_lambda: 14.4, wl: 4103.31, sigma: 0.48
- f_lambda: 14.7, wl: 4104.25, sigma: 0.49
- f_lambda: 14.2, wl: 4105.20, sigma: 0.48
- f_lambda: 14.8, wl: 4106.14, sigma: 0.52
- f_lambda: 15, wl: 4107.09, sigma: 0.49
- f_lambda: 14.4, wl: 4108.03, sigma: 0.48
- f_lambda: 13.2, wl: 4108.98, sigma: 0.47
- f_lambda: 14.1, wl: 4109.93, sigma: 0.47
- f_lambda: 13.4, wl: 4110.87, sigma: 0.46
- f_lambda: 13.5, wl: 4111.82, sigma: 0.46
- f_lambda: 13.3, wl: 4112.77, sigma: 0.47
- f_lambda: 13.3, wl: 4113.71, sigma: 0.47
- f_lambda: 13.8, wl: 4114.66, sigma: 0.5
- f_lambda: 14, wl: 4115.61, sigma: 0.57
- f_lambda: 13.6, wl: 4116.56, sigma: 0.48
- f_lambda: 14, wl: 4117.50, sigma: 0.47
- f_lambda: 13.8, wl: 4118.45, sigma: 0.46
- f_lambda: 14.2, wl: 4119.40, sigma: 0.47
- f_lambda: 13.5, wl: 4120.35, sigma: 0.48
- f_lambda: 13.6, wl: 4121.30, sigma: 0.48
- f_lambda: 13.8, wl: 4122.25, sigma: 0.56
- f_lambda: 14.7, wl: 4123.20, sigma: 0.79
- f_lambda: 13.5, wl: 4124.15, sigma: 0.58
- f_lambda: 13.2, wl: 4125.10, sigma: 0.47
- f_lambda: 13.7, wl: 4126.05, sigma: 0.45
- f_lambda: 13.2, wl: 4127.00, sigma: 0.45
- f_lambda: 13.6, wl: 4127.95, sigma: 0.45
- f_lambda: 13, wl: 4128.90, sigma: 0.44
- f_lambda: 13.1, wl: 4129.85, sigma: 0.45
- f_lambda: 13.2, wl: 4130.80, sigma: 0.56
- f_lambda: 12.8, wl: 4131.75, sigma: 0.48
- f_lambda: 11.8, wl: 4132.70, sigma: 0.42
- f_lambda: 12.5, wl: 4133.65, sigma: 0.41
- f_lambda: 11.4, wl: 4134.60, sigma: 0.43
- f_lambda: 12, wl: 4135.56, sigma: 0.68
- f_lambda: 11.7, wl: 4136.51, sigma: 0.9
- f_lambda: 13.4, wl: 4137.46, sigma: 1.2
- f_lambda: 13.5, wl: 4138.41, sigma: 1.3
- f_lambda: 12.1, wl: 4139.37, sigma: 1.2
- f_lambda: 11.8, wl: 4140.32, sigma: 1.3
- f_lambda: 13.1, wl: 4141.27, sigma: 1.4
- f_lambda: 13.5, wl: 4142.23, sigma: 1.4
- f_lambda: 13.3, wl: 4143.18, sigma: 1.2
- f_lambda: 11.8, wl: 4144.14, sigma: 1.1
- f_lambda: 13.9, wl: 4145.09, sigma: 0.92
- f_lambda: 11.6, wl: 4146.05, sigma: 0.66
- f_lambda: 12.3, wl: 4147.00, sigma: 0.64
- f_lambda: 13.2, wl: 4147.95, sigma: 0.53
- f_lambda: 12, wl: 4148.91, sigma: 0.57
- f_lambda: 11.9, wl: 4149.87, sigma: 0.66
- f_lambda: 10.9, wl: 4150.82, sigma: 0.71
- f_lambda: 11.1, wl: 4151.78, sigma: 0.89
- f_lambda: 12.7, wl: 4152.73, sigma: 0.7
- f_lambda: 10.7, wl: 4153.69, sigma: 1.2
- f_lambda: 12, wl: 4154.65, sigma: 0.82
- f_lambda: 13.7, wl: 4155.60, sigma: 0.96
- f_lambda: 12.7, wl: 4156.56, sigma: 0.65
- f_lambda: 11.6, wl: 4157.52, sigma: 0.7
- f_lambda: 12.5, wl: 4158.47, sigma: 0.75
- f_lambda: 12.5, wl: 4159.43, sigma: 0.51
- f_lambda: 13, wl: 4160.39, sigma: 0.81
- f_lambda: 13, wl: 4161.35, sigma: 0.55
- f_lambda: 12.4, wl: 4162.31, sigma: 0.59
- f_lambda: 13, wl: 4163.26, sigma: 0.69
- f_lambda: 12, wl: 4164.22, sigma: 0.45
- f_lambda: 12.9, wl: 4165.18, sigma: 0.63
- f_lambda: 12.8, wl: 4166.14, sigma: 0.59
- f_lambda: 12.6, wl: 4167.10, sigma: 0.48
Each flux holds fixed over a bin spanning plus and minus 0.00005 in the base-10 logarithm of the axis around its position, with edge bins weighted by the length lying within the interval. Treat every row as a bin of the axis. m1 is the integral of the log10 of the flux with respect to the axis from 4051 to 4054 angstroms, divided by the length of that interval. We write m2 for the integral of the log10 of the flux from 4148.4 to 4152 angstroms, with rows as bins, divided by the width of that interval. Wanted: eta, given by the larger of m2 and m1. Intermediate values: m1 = 1.11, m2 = 1.06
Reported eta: 1.11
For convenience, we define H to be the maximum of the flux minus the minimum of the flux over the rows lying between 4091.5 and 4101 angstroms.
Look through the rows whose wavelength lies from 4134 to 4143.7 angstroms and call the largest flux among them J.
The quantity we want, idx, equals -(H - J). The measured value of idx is 10.9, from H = 2.6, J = 13.5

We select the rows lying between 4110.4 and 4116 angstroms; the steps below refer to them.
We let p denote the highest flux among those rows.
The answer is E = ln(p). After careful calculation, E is 2.64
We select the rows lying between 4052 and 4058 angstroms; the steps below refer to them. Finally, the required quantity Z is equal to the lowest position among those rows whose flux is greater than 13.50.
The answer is 4056.34 angstroms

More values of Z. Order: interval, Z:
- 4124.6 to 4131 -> 4126.05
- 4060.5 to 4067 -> 4063.82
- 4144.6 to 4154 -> 4145.09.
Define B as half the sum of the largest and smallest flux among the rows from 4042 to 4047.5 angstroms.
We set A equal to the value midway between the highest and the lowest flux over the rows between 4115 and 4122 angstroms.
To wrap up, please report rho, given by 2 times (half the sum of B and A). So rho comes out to 26.6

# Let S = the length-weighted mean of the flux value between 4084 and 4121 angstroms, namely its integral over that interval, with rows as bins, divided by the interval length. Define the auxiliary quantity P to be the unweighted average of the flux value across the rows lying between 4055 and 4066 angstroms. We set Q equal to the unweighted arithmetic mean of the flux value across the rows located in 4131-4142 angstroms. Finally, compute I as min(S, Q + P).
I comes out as 14.2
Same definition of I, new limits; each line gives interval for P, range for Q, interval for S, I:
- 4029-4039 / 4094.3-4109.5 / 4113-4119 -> 13.7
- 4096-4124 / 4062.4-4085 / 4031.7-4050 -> 12.7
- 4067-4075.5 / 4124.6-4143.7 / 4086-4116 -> 14.3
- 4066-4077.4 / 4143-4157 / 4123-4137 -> 12.9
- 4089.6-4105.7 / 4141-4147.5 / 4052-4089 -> 13.5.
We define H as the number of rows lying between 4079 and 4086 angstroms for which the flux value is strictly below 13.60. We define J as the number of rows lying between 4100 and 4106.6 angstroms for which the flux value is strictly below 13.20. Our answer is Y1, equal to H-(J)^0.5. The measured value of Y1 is 2.0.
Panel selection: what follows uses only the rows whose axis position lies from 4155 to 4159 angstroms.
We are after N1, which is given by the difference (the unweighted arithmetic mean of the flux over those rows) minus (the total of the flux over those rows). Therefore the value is -38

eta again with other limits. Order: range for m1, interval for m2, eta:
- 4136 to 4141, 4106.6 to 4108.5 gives 1.17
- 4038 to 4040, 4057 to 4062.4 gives 1.10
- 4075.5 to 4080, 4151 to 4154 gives 1.12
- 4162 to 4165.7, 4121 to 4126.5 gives 1.14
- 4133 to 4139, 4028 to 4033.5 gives 1.11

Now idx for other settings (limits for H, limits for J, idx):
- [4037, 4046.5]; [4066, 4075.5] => 13.4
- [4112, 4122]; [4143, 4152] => 13.0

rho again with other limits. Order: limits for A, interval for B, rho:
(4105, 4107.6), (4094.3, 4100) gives 29.5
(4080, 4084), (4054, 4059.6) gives 27.5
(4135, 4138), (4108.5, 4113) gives 26.2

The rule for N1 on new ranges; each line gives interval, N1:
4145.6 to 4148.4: -25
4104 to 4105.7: -14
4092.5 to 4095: -31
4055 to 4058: -27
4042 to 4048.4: -76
